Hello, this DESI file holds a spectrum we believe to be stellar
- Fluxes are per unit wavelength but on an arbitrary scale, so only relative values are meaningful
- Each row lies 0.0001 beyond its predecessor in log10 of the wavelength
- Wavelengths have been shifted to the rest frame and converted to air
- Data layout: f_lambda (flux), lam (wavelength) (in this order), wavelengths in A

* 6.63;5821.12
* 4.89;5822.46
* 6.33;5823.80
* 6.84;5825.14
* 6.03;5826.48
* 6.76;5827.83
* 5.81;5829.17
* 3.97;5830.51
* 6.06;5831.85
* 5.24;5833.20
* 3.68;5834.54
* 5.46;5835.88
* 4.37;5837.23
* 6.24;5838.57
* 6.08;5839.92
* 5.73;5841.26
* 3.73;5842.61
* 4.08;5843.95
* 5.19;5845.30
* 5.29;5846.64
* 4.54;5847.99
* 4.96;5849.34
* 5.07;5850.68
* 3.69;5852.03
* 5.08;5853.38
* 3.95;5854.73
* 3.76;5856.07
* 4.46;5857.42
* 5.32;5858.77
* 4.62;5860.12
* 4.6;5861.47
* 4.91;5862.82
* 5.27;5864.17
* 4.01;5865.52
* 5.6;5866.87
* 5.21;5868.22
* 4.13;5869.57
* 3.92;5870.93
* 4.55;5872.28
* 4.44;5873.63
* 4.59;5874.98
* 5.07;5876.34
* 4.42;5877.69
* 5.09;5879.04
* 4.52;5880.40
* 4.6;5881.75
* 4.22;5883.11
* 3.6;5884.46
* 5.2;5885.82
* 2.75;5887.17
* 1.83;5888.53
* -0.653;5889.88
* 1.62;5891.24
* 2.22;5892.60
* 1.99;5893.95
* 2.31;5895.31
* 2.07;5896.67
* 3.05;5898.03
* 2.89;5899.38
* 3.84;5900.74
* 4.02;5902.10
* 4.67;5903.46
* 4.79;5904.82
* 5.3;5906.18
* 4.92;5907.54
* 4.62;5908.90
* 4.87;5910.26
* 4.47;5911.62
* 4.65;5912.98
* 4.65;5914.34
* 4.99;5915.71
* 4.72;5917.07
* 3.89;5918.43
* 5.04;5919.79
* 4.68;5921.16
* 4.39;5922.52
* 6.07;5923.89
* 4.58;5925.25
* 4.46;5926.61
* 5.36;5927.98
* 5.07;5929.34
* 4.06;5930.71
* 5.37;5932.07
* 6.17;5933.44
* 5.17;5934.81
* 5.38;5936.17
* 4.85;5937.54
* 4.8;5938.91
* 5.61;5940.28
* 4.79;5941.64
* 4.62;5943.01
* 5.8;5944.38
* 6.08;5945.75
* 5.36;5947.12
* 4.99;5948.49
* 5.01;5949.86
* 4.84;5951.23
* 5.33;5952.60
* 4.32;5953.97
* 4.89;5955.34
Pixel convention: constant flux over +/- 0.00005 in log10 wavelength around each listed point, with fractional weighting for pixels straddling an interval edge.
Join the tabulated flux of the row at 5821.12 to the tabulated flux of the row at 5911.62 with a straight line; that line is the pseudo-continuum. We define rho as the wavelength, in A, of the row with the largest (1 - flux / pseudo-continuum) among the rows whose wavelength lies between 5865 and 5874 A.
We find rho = 5865.52 A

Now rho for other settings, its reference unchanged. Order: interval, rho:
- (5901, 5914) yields 5902.10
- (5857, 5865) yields 5857.42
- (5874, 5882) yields 5877.69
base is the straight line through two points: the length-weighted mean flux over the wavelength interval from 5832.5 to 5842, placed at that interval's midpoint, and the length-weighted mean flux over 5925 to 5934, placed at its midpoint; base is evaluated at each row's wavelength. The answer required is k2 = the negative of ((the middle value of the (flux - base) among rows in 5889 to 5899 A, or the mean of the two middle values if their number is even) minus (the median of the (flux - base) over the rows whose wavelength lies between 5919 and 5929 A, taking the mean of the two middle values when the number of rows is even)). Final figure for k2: 2.7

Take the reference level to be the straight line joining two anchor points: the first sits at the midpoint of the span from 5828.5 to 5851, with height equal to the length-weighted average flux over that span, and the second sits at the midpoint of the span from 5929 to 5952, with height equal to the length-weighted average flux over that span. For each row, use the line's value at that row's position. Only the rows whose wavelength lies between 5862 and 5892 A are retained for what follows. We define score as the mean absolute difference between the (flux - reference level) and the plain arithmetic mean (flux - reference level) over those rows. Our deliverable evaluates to 1.0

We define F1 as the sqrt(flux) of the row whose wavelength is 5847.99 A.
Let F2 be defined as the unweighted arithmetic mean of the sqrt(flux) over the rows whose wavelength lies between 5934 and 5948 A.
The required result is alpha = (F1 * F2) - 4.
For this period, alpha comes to 0.88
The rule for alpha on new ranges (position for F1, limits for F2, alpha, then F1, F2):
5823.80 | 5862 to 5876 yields 1.42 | 2.516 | 2.16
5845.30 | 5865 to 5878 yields 0.88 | 2.278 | 2.14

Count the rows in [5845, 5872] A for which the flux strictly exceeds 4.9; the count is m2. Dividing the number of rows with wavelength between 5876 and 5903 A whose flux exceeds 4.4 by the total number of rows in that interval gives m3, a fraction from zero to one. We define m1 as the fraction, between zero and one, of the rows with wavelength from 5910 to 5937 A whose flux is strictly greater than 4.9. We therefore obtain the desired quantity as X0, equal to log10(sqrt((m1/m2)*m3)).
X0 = -0.93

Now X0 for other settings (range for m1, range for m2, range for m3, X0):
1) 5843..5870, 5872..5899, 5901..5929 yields -0.42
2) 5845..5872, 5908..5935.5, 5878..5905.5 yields -0.86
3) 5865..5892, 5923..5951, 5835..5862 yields -0.94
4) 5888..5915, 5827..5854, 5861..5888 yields -1.13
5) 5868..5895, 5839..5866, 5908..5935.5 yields -0.88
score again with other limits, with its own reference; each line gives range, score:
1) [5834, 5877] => 0.6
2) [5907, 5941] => 0.4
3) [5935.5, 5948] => 0.4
